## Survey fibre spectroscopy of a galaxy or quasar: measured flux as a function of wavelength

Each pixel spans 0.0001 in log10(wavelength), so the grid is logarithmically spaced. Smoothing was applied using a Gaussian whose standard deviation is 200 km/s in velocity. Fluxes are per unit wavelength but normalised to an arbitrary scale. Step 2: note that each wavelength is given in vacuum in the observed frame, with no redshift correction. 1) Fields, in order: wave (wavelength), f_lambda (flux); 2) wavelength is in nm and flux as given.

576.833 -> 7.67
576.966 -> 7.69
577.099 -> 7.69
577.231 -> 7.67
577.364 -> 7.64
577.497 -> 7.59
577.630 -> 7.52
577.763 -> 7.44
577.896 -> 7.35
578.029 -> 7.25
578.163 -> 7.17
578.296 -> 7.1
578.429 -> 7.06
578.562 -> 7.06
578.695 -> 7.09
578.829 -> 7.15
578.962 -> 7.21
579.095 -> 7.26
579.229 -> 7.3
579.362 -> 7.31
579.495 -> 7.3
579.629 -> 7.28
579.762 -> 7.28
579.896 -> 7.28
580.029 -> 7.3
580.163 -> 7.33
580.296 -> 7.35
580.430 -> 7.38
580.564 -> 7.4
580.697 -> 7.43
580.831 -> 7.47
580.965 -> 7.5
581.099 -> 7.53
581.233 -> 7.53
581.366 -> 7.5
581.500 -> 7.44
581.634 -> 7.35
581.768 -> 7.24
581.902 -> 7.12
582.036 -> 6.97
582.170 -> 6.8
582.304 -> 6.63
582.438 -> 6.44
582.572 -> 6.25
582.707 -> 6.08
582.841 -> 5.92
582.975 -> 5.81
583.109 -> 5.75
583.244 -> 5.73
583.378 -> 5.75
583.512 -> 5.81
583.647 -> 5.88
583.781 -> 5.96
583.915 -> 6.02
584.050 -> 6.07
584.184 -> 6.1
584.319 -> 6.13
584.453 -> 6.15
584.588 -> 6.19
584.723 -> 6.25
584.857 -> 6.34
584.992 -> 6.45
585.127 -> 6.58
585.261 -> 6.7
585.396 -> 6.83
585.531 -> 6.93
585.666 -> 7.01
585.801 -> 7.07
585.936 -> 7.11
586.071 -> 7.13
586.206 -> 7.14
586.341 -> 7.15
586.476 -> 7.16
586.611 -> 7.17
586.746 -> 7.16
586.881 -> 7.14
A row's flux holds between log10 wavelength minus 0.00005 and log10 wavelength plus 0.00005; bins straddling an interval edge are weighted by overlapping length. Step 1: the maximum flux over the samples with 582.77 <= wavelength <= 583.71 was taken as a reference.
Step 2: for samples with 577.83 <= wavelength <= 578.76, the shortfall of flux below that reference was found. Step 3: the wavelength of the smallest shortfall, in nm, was 577.896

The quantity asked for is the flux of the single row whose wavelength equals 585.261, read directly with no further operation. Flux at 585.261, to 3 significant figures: 6.70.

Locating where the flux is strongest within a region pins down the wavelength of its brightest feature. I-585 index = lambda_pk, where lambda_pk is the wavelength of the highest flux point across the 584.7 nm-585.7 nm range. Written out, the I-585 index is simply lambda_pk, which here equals 585.666 nm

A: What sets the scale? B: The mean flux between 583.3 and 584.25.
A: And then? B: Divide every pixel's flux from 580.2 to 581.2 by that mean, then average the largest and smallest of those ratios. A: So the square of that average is 1.57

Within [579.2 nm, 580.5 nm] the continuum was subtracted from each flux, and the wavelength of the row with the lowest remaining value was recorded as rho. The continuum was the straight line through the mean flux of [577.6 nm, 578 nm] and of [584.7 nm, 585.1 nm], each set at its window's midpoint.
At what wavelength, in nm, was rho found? 579.229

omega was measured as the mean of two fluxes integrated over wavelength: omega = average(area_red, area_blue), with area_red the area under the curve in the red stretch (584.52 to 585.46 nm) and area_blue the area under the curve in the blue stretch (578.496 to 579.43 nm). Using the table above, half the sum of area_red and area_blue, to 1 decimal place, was 6.4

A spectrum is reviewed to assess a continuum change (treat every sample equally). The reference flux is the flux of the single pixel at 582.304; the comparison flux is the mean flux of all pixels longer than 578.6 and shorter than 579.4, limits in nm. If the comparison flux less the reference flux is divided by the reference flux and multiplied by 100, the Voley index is 9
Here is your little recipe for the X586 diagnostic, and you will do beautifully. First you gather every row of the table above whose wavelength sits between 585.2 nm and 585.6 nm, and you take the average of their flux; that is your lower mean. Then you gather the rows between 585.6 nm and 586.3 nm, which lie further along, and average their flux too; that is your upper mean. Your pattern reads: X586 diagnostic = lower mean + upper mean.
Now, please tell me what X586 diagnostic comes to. 13.9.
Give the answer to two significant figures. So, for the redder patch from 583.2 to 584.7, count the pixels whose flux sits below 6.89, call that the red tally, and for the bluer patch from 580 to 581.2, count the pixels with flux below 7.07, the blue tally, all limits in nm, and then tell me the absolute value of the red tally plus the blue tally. 11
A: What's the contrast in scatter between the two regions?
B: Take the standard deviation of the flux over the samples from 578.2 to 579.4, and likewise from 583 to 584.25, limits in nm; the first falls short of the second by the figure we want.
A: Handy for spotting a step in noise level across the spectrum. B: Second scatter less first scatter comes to 0.04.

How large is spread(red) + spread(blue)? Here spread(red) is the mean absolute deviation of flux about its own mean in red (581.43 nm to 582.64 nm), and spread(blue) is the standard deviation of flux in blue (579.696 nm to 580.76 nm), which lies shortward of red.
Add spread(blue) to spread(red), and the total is 0.40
